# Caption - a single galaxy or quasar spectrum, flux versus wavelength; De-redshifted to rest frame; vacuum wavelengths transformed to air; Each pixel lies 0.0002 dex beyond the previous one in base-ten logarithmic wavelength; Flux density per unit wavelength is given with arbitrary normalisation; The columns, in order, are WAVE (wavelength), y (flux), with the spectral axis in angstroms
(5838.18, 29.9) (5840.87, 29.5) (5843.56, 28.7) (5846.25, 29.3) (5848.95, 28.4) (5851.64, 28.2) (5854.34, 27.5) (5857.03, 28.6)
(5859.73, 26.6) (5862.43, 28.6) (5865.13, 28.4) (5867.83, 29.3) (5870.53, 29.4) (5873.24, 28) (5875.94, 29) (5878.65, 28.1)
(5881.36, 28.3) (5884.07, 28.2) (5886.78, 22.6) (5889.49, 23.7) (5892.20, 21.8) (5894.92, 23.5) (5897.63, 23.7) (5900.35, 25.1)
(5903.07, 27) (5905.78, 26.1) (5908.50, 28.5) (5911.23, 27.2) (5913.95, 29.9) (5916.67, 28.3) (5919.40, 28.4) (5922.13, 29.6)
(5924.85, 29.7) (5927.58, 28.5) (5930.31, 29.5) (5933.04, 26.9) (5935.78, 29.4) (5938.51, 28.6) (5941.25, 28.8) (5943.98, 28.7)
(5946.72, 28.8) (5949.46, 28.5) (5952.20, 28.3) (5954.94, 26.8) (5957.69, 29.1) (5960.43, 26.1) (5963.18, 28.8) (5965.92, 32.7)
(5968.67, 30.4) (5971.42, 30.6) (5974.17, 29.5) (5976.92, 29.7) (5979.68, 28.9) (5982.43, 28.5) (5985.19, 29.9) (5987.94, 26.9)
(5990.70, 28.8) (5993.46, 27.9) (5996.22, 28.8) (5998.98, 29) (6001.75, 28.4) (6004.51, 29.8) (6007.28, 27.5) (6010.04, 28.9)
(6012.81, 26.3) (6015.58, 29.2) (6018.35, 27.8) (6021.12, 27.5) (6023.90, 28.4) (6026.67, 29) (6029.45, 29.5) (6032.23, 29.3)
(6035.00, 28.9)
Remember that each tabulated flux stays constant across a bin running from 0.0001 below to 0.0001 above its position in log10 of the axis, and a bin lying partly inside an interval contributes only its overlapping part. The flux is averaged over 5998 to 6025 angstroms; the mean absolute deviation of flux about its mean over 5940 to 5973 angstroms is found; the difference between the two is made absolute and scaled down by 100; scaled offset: 0.271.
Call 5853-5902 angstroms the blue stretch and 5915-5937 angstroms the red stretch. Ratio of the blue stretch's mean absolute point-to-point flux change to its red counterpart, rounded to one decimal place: 1.0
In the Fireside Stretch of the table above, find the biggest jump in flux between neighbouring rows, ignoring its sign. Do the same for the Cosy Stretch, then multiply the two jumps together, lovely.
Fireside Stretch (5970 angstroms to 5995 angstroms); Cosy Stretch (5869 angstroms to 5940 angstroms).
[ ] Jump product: 16.8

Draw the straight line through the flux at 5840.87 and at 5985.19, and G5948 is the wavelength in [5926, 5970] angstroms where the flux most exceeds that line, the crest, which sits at 5965.92 angstroms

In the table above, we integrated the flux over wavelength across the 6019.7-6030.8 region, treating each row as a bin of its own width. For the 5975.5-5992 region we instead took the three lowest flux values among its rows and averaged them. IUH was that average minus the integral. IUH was -289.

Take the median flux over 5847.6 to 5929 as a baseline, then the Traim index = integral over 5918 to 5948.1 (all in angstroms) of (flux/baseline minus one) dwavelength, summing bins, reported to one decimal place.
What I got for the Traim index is 0.6 angstroms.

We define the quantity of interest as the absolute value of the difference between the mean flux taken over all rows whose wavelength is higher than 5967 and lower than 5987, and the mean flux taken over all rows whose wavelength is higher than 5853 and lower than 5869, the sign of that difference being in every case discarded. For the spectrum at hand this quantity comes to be 1.5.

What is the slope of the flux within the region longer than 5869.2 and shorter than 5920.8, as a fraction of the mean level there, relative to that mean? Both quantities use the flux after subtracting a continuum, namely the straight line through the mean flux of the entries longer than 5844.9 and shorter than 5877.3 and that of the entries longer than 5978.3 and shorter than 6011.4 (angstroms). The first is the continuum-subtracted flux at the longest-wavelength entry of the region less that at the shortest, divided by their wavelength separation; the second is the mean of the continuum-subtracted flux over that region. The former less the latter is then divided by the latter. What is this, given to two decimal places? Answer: -0.99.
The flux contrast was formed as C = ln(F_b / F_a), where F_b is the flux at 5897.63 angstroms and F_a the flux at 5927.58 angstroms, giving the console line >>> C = -0.18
